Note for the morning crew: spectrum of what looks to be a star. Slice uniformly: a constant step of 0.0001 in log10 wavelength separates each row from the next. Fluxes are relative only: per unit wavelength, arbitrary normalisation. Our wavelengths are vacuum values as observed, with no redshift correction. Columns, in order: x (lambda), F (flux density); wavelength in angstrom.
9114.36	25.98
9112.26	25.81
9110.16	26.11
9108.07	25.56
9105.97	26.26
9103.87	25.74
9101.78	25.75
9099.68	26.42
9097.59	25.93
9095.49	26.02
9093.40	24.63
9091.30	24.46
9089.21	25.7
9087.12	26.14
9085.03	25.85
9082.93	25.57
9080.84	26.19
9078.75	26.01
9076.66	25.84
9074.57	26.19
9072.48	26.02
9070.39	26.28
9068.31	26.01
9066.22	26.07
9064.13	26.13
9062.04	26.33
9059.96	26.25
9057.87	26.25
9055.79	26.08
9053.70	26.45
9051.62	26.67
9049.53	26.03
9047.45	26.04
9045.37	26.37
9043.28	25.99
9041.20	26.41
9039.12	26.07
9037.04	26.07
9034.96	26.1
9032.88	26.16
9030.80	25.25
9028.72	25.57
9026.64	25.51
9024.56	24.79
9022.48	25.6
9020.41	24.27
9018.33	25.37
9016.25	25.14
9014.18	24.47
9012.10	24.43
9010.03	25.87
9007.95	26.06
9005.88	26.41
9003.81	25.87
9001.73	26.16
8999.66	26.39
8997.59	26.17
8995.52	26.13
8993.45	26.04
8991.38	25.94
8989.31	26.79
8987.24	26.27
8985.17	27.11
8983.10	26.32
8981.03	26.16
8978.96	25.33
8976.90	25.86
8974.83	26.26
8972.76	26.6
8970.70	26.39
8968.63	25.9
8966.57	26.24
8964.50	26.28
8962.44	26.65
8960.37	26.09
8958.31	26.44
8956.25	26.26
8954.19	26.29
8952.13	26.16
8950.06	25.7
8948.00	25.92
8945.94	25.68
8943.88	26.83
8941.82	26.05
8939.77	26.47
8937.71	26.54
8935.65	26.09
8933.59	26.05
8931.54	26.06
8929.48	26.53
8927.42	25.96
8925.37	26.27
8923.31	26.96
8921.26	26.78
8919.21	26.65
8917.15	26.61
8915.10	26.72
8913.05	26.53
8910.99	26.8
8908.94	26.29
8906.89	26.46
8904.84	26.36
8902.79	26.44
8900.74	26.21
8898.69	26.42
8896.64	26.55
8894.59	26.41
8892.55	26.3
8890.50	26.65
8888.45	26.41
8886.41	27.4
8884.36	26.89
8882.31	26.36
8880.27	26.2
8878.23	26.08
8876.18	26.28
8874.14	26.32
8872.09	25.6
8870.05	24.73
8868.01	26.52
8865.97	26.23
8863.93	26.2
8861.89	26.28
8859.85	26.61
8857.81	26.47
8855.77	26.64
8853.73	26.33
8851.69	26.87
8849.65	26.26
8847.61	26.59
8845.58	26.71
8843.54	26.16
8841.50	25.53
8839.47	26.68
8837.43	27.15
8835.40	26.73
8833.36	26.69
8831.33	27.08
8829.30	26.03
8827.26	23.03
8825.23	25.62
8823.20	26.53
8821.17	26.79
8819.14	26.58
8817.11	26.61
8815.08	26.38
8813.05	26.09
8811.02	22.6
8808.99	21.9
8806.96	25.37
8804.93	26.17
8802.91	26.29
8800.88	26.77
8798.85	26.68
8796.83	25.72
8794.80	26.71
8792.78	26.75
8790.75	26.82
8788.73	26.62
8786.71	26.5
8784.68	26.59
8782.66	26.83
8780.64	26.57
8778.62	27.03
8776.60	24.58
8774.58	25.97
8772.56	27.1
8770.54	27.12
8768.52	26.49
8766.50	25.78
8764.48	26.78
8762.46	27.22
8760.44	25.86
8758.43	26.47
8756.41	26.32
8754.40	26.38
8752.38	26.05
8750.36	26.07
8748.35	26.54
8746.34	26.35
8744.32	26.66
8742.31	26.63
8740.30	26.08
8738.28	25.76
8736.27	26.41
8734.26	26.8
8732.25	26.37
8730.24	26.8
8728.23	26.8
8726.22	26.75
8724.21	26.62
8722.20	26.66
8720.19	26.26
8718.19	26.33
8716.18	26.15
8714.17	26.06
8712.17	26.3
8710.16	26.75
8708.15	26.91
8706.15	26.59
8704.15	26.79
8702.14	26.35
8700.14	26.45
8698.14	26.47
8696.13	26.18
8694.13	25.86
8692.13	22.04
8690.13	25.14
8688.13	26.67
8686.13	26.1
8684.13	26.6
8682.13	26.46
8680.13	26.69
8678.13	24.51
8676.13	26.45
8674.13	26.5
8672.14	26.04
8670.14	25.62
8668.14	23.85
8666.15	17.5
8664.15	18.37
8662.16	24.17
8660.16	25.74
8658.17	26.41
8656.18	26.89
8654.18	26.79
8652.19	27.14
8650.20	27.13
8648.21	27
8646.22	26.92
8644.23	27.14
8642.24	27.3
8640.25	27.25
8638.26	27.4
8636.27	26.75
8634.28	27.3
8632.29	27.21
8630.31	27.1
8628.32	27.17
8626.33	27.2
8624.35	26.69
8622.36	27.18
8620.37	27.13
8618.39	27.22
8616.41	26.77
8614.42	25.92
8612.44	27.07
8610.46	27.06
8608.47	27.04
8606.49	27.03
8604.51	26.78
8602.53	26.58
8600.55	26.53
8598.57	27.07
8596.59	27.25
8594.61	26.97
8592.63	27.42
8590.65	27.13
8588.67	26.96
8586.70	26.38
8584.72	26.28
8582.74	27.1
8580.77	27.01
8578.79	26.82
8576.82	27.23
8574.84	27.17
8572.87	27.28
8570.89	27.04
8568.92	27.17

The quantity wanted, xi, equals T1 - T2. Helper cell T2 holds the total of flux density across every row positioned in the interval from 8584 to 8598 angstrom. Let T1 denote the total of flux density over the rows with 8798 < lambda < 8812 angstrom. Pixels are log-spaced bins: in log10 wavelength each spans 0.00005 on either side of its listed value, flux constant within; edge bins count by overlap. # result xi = -13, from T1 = 176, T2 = 188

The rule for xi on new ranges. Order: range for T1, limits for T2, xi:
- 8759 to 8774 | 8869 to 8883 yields 5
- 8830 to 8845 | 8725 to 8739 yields 0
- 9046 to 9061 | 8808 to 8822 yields 7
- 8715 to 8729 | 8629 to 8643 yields -5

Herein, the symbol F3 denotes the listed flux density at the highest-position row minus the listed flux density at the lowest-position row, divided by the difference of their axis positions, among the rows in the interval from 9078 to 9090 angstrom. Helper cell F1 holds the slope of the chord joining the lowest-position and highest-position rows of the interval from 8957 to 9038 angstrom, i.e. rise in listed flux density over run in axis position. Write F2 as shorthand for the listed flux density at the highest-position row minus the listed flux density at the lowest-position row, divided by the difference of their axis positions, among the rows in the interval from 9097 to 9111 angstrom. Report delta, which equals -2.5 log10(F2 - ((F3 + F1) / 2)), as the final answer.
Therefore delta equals 3.8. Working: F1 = -0.0047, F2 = 0.014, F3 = -0.030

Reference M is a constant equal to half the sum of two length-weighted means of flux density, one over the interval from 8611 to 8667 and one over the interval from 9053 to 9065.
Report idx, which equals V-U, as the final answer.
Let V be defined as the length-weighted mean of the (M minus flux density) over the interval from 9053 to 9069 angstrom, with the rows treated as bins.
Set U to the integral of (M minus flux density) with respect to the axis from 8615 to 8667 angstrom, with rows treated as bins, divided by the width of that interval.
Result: 0.0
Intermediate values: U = 0.0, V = 0.05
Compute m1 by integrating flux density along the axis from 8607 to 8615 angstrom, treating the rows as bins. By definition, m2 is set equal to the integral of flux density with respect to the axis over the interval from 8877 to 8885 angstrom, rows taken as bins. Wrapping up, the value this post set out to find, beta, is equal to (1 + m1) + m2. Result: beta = 426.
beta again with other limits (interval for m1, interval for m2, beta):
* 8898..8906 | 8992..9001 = 448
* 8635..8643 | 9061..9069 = 427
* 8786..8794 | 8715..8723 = 425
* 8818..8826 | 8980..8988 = 424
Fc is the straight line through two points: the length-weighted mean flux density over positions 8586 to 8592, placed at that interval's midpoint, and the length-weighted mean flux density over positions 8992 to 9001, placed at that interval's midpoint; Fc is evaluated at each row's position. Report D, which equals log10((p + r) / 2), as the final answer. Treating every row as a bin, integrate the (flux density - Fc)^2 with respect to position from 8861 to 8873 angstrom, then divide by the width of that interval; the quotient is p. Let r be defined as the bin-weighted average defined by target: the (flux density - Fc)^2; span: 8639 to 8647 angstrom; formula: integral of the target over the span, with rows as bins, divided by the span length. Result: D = -0.4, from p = 0.61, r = 0.15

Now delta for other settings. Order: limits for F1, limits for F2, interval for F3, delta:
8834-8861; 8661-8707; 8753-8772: 3.7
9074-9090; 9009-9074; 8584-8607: 6.8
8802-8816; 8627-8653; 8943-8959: 5.2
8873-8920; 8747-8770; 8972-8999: 6.5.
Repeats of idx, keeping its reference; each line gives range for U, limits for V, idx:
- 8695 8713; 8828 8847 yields 0.1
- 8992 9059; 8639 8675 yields 0.4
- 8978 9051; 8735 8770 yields -0.5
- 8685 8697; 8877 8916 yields -1.2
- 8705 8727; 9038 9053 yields 0.3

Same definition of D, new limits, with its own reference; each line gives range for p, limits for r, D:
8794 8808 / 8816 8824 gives -0.7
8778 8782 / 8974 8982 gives -0.8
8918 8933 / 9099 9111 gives -0.9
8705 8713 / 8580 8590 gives -1.0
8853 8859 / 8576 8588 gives -1.1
